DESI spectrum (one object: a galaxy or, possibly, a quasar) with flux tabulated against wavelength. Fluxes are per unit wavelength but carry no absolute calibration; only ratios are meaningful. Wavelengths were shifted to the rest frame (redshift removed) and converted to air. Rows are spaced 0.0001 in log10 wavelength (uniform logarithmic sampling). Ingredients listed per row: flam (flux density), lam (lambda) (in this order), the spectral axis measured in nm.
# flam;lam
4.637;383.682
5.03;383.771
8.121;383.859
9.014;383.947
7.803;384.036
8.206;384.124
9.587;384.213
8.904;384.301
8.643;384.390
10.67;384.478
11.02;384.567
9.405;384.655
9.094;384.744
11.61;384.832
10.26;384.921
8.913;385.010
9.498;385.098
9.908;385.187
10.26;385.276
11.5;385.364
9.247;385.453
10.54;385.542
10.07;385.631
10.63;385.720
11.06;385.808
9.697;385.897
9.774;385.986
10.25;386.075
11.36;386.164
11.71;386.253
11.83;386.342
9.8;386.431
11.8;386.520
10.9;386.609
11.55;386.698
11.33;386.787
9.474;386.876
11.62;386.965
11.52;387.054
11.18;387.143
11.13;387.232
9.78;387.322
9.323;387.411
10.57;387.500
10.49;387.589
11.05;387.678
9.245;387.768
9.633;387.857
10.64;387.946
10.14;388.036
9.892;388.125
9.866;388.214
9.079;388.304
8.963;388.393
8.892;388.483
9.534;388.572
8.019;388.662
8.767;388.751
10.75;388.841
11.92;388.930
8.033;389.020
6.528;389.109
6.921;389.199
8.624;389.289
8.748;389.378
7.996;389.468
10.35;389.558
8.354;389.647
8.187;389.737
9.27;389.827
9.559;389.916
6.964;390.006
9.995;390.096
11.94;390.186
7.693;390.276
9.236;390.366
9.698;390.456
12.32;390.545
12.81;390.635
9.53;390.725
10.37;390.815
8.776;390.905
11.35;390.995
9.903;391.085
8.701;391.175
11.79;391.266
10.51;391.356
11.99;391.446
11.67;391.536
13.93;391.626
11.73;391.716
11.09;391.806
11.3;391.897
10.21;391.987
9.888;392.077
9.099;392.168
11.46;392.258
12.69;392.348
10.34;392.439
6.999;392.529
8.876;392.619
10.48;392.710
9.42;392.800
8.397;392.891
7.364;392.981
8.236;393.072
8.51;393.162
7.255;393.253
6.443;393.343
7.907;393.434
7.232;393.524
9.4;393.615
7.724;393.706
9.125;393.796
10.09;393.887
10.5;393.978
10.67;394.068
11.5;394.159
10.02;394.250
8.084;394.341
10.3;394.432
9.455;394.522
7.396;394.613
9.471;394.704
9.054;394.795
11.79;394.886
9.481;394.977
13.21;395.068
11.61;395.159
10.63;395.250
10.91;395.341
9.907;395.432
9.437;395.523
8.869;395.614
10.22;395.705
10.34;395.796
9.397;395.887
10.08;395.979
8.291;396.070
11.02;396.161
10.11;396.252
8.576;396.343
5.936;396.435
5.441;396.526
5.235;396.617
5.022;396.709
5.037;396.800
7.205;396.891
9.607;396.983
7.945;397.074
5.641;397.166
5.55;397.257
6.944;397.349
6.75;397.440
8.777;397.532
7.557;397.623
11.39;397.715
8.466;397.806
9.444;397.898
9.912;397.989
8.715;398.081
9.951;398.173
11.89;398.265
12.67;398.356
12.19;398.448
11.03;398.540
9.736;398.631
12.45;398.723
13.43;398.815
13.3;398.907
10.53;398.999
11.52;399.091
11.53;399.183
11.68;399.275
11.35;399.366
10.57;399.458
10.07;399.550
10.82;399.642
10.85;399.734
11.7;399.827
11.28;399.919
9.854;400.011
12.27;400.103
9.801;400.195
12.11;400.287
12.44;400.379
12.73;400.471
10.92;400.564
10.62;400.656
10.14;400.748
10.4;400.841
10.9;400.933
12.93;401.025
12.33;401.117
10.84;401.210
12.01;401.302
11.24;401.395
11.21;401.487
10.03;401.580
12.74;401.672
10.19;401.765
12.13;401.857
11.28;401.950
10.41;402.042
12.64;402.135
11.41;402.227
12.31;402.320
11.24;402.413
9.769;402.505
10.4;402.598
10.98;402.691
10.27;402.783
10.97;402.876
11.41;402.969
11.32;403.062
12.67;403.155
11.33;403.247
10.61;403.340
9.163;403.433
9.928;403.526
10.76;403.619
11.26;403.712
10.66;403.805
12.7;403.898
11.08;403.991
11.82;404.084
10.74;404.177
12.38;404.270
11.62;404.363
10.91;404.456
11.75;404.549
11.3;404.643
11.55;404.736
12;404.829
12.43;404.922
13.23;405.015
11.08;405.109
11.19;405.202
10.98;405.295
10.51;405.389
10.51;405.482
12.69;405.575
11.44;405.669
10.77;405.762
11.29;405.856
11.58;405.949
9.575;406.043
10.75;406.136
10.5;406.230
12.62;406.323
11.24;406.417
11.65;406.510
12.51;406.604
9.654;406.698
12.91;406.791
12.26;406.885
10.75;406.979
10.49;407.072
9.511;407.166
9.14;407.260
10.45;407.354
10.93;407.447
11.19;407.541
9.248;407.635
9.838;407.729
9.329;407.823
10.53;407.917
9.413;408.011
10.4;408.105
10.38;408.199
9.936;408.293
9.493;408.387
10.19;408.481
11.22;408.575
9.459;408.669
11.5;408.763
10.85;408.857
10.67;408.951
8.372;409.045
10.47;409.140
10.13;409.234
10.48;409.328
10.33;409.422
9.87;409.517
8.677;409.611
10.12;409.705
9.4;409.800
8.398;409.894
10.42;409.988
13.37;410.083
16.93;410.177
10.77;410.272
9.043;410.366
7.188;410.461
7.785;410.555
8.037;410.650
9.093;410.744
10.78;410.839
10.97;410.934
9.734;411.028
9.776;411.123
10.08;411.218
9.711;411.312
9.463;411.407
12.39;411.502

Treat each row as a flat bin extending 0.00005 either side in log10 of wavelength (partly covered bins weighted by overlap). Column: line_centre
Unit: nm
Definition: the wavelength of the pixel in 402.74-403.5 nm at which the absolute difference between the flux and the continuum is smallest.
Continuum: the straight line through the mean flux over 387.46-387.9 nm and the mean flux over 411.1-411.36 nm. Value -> 402.783 nm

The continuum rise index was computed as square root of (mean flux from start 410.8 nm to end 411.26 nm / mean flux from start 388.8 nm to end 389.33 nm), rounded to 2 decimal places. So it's 1.08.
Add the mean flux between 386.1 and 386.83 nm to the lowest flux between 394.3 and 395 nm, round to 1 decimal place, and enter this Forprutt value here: 18.7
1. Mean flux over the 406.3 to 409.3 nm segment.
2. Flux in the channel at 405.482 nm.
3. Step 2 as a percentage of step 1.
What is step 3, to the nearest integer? 100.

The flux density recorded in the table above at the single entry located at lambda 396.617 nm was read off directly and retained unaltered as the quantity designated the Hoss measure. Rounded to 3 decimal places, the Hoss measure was 5.235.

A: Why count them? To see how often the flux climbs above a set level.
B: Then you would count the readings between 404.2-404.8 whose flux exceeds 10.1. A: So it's 6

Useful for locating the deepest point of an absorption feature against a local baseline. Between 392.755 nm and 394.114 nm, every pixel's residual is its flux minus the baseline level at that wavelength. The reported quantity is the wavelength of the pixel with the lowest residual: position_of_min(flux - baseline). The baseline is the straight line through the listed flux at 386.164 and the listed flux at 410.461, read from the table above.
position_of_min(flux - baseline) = 393.343 nm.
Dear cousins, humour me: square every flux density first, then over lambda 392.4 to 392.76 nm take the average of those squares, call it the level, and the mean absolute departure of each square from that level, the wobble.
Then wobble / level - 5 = -4.74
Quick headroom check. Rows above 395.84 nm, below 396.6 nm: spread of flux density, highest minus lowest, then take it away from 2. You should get -3.6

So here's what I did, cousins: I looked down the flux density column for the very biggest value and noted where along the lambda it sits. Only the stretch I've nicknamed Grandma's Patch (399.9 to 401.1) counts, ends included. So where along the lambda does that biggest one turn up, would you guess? 401.025 nm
